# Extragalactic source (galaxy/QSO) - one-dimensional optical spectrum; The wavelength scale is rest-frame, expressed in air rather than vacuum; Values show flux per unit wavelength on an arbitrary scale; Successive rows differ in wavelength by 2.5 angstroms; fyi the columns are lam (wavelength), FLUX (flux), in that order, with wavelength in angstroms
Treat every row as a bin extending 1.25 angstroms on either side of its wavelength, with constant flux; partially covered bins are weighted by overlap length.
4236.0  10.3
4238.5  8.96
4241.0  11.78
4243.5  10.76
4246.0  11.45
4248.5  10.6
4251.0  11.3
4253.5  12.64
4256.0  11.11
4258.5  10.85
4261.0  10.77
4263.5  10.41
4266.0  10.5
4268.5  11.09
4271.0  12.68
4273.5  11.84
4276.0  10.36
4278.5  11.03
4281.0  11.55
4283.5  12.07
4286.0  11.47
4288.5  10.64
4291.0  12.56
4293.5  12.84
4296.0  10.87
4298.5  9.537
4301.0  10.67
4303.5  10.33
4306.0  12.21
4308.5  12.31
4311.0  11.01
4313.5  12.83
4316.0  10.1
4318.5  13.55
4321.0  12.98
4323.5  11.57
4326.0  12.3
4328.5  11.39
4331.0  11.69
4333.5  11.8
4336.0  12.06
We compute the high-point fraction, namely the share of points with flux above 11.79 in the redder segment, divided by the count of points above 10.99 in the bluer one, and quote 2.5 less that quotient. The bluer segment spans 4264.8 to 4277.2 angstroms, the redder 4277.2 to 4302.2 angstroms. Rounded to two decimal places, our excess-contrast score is 2.40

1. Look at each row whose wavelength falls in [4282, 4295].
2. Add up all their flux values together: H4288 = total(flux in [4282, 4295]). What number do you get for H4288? 60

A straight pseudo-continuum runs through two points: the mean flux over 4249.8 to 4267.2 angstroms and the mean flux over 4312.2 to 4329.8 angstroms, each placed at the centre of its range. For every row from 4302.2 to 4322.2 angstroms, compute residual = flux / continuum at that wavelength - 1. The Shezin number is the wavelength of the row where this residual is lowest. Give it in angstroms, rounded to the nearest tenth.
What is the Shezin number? 4316.0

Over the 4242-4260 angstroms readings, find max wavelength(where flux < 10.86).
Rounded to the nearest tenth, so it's 4258.5 angstroms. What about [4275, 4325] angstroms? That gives 4316.0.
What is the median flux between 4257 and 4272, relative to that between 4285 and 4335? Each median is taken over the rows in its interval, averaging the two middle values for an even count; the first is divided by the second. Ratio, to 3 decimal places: 0.929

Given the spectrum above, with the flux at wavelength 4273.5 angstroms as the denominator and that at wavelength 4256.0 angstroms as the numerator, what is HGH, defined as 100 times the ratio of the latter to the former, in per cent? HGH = 94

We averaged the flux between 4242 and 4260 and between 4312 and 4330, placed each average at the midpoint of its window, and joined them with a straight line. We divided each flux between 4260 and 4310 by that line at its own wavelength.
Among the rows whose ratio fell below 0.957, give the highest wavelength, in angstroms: 4303.5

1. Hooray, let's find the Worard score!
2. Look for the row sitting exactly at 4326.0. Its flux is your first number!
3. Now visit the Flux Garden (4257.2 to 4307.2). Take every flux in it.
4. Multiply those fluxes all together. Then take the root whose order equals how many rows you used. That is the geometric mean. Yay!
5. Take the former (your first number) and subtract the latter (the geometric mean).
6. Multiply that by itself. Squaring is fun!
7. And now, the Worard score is 1.3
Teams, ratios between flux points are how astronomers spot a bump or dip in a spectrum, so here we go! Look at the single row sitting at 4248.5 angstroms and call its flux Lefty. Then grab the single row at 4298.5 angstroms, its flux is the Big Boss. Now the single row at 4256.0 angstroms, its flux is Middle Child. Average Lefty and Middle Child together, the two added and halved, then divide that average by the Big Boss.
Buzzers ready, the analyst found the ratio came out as 1.14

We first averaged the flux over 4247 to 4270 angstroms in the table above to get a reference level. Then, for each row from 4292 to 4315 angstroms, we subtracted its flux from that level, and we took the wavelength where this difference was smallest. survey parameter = 4293.5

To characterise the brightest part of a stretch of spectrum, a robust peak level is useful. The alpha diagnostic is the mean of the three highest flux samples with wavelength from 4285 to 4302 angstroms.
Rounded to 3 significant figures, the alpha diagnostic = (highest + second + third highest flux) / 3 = 12.3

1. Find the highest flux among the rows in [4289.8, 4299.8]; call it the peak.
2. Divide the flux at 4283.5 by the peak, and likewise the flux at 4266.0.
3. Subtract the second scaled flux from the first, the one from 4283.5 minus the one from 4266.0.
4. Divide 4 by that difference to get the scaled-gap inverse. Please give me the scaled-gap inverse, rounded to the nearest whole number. 33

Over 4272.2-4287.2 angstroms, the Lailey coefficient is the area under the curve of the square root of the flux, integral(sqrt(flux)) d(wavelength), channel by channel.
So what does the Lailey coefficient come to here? 51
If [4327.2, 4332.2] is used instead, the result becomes 17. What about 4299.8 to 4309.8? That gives 34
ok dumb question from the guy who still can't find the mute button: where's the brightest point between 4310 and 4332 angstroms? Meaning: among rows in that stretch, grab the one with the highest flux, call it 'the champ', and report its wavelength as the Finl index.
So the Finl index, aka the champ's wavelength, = 4318.5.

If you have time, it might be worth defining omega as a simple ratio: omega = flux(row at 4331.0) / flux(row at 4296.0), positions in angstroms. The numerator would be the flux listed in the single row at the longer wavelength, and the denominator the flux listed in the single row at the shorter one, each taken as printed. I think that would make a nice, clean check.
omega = 1.08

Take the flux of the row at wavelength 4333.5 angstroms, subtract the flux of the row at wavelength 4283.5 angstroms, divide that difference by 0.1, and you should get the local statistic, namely -3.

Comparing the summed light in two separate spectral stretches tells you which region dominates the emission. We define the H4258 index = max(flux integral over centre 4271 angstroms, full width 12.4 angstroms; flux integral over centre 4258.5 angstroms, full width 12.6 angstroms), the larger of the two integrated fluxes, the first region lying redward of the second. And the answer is 141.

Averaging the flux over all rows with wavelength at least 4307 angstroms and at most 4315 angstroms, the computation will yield 12.0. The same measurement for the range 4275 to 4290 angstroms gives 11.2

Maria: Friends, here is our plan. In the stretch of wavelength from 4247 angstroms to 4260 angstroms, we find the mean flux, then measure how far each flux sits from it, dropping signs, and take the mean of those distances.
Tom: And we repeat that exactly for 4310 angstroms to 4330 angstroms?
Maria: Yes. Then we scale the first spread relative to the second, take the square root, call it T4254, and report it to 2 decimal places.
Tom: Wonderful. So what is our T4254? 0.75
